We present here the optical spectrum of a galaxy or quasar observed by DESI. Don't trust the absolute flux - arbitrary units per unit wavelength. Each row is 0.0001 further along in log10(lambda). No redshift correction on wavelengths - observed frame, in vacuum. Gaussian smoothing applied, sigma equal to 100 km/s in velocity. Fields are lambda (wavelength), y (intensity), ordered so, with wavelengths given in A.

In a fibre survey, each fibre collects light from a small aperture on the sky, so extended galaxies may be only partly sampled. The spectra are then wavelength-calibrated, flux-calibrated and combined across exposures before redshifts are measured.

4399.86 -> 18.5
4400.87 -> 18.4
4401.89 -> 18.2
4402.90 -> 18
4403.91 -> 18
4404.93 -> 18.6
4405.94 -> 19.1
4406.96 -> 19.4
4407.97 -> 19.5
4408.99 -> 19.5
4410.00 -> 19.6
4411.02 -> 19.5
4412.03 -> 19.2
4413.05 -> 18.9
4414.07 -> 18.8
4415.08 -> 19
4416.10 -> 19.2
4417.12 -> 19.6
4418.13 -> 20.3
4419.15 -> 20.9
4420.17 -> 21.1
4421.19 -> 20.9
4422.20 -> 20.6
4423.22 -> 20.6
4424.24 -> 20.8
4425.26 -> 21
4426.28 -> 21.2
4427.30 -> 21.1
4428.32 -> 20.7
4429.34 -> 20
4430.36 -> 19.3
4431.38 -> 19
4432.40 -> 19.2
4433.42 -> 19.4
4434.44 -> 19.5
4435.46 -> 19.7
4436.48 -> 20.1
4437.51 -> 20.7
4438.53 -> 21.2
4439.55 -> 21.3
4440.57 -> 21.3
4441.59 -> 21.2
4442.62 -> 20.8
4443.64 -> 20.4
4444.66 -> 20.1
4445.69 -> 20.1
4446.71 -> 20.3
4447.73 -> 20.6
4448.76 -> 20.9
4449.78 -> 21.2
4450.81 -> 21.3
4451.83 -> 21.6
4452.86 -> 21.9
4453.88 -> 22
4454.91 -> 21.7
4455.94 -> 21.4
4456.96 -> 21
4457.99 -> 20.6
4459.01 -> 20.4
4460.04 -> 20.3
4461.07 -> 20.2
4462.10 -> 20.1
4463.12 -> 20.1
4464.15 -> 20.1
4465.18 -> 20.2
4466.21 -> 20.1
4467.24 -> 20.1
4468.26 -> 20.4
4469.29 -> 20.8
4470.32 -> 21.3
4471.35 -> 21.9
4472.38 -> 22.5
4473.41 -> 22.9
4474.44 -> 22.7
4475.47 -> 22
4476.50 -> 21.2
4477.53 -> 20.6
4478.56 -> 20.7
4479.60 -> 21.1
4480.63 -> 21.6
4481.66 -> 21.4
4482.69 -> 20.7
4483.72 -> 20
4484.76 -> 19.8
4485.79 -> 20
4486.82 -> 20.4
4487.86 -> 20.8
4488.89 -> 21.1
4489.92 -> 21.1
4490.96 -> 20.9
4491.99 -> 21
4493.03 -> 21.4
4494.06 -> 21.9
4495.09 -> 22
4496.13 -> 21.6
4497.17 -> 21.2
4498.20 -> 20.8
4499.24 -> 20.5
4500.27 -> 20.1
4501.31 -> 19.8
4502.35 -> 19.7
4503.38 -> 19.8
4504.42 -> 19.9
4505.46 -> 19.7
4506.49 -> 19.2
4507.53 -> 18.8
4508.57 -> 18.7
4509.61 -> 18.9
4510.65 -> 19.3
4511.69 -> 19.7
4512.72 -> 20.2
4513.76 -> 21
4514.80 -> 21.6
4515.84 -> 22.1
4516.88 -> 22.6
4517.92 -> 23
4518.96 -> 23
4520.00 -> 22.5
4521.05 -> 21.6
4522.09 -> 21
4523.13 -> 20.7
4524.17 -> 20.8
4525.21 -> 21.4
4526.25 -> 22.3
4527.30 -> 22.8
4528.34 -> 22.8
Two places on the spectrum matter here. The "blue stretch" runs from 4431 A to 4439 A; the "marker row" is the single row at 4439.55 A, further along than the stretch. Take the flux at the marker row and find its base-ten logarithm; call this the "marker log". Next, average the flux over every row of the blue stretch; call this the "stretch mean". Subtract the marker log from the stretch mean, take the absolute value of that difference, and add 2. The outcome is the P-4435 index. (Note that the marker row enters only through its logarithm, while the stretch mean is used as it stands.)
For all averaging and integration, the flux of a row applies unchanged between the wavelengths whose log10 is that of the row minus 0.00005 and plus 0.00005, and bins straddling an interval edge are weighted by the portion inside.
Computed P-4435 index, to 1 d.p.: 20.5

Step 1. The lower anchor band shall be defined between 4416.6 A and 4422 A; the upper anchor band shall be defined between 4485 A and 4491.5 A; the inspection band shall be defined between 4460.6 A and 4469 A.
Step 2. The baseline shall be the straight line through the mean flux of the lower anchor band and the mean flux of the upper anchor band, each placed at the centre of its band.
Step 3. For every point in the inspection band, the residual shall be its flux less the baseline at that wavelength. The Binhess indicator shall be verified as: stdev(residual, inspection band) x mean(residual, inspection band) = -0.05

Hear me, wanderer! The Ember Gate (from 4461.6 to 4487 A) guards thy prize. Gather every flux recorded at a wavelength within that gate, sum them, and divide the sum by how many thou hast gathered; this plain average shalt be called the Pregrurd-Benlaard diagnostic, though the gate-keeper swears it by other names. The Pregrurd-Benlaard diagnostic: 20.9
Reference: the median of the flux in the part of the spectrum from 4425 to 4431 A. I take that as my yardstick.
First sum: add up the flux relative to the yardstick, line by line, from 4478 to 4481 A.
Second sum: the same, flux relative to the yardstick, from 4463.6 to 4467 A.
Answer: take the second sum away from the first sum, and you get 0.14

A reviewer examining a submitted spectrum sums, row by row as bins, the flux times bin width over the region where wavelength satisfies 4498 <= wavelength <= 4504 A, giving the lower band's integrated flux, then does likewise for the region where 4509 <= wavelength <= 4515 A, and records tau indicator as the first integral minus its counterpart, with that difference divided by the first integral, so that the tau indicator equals 0.00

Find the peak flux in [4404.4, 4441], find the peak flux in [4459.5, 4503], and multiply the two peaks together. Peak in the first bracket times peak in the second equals 488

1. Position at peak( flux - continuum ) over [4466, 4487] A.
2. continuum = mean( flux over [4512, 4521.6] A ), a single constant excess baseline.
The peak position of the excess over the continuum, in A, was 4473.41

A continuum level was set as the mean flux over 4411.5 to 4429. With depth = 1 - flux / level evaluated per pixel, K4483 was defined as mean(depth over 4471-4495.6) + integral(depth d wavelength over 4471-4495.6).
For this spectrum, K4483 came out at -1.3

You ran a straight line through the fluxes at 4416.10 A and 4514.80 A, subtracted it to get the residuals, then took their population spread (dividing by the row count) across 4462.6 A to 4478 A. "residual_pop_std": 0.93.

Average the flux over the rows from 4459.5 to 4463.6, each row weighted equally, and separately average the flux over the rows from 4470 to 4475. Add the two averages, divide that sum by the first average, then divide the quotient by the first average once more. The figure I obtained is 0.104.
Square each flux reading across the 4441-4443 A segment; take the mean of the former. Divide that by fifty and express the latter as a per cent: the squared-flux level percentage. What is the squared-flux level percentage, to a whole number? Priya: 882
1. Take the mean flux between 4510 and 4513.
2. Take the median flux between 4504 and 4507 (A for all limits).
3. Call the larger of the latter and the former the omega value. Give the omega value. 19.7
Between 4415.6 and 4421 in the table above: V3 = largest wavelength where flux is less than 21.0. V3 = 4419.15 A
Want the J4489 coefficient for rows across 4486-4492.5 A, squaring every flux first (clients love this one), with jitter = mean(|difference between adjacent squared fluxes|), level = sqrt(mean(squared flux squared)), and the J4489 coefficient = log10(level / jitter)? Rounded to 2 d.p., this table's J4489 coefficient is 1.72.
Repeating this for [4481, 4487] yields 1.36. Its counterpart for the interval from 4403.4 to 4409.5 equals 1.51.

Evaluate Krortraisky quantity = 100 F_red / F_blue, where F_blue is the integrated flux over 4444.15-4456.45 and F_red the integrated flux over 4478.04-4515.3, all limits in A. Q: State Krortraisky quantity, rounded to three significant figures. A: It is 294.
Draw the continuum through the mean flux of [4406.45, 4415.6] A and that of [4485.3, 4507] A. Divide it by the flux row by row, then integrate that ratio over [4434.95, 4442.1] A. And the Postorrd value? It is 6.8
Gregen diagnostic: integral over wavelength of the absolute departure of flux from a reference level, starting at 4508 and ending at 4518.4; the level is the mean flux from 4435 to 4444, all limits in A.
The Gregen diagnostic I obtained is 14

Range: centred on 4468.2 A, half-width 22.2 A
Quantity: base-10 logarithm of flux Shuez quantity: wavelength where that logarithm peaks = 4473.41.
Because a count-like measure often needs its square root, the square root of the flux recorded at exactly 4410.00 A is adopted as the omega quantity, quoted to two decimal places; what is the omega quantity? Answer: 4.43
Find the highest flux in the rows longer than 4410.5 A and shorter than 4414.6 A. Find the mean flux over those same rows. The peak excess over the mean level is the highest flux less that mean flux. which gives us 0.40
